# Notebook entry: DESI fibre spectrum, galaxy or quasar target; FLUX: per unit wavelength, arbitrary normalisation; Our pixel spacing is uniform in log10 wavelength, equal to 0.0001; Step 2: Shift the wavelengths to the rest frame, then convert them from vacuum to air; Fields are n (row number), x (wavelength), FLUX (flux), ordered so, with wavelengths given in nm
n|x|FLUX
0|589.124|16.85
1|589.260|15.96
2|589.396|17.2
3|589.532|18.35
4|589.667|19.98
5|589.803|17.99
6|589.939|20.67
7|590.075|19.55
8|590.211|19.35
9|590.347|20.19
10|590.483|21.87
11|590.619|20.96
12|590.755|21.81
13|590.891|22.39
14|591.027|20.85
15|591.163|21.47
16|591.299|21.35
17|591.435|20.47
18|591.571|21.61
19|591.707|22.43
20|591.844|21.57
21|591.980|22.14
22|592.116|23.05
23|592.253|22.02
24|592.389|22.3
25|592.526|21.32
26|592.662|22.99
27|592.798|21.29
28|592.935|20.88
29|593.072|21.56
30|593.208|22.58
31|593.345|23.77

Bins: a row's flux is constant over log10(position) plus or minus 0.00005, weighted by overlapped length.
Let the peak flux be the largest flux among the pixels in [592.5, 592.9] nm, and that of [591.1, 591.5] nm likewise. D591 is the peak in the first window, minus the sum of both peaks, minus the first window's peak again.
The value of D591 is -44.5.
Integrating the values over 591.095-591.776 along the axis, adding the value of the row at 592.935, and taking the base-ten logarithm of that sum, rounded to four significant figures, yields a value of 1.550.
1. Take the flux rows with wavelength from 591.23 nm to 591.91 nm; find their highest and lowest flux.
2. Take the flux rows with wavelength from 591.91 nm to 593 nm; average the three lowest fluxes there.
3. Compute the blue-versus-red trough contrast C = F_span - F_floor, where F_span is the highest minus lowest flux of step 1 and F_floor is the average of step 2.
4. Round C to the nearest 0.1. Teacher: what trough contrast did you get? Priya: -19.2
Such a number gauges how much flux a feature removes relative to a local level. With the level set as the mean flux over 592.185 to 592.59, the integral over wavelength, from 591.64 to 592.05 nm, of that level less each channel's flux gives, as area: -0.1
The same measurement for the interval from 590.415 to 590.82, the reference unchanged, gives 0.1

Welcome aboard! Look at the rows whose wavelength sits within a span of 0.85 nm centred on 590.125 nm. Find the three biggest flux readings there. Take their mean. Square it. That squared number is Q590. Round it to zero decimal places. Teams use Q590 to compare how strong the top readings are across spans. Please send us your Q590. 437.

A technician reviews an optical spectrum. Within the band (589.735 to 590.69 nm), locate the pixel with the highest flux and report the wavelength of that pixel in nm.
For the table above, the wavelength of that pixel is 590.483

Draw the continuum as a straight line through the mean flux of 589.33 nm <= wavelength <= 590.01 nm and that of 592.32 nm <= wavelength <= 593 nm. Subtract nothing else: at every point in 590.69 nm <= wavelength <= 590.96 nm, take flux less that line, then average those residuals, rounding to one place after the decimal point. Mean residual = 2.1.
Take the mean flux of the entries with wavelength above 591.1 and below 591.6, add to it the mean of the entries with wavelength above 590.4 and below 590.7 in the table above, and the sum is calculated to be 42.6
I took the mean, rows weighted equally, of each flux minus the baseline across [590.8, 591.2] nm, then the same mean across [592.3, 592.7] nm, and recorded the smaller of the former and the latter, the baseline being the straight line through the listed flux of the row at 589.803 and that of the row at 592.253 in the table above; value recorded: -0.3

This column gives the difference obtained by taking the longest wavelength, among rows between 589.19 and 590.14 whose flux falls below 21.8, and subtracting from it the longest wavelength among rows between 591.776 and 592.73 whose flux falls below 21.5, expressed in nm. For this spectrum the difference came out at -2.45 nm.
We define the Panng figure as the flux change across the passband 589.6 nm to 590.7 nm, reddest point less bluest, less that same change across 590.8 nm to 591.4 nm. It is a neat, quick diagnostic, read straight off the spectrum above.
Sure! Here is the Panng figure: 2.0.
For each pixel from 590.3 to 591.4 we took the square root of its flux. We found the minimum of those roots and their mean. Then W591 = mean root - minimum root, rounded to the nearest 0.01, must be 0.13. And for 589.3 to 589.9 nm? 0.14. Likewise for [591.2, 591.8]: 0.11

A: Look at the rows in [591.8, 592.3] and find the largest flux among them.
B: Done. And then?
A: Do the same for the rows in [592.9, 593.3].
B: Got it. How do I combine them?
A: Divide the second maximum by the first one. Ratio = 0.98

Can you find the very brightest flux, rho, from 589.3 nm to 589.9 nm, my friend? 19.98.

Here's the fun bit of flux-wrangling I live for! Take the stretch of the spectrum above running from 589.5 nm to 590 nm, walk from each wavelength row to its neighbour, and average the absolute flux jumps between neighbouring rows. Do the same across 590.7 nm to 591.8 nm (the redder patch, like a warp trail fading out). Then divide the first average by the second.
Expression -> 2.6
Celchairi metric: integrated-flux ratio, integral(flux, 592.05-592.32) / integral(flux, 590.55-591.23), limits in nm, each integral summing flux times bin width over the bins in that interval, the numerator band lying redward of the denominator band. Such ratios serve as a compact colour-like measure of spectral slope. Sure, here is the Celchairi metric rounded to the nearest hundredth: 0.42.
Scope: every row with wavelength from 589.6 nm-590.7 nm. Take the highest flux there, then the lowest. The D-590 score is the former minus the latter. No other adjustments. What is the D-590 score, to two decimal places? 3.88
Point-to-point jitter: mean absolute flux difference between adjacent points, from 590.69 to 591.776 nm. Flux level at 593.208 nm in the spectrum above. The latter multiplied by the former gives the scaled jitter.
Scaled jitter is 18.4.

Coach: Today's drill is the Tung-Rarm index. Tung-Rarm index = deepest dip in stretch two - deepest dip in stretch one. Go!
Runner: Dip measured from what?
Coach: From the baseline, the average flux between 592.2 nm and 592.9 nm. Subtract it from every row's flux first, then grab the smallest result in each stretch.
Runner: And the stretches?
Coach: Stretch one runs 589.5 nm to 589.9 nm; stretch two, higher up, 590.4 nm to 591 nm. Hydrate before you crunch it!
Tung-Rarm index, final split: 3.0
